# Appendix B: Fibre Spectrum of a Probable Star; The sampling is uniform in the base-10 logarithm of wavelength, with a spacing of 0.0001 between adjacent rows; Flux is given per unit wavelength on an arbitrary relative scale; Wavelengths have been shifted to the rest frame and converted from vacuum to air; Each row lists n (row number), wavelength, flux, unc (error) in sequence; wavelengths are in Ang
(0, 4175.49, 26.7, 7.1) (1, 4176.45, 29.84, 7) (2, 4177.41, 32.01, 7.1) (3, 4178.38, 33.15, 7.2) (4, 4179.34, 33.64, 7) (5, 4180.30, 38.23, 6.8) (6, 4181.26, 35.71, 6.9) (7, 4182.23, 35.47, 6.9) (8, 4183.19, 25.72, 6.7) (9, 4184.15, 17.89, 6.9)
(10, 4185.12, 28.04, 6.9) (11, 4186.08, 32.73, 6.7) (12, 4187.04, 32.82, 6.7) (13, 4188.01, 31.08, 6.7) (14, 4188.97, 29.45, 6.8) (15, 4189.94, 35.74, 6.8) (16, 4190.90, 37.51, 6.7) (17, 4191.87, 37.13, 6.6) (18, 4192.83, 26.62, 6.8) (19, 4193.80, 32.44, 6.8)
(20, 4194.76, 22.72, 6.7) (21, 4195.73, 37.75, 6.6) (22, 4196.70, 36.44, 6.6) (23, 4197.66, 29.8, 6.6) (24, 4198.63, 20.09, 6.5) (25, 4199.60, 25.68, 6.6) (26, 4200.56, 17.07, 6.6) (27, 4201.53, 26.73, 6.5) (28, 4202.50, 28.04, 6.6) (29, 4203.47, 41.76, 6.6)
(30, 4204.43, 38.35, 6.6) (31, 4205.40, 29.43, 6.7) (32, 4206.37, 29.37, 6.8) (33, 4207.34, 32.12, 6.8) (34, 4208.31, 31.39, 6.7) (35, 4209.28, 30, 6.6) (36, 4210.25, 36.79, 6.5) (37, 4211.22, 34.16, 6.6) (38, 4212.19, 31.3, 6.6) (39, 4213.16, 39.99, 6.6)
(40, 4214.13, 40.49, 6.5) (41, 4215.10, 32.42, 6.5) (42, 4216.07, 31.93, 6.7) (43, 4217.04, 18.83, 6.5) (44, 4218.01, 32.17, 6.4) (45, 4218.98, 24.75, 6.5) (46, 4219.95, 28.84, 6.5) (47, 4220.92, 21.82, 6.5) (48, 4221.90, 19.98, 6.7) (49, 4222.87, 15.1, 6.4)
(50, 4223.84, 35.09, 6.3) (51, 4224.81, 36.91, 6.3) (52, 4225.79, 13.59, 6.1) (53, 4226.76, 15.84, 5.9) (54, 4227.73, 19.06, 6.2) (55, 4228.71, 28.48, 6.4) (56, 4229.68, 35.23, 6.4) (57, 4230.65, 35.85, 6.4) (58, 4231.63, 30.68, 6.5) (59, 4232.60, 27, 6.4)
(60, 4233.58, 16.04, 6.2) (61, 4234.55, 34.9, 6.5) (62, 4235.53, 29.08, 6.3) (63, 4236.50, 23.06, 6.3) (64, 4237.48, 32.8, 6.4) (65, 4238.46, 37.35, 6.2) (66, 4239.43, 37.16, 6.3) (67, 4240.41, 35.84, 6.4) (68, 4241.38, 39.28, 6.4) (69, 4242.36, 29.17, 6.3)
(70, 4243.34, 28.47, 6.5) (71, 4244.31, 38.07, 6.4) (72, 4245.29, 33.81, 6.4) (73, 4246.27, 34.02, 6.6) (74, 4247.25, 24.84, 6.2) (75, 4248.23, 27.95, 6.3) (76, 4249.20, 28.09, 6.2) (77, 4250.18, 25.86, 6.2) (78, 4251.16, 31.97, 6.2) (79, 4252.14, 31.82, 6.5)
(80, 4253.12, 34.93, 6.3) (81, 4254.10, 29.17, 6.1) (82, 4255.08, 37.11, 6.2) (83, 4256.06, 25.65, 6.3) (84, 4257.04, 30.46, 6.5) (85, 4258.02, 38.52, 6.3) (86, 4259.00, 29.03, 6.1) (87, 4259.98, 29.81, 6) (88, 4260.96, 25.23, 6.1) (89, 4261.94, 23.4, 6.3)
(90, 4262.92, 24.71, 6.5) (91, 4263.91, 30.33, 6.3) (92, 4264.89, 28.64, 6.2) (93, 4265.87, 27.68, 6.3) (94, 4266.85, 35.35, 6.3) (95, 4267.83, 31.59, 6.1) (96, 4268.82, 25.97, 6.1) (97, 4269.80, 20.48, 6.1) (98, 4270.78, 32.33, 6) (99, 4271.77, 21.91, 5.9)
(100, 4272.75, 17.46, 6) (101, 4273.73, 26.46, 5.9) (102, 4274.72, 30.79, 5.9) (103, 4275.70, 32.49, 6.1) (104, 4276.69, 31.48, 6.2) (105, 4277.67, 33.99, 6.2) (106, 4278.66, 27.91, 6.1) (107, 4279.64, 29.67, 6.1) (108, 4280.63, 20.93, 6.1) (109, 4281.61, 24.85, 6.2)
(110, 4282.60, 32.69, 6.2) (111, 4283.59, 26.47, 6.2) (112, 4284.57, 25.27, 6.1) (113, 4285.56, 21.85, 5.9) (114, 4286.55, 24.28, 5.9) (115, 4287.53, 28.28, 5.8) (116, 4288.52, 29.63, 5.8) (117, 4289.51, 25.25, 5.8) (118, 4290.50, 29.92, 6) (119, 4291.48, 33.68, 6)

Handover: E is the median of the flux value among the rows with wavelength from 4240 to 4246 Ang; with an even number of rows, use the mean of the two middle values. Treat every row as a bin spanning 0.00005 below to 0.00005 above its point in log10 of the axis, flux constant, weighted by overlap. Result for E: 35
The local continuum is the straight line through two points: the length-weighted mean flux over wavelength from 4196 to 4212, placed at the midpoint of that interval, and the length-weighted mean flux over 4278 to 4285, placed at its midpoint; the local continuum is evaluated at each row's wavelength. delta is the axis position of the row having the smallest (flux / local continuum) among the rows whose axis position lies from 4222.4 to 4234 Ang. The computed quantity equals 4225.79 Ang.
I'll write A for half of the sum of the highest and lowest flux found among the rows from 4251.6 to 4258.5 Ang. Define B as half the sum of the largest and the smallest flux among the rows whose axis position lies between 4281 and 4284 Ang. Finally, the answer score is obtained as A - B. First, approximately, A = 32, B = 29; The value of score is 3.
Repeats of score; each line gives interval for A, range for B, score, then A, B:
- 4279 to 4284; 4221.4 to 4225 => 1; 27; 26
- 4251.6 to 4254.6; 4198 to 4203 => 9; 32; 23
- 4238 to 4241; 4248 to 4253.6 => 6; 37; 30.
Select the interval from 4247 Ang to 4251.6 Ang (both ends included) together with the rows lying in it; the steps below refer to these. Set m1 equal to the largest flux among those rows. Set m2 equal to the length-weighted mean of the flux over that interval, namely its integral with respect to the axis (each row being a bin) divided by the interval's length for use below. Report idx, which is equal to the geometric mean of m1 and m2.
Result 29.8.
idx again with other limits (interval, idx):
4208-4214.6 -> 37.6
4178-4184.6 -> 34.7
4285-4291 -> 28.2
